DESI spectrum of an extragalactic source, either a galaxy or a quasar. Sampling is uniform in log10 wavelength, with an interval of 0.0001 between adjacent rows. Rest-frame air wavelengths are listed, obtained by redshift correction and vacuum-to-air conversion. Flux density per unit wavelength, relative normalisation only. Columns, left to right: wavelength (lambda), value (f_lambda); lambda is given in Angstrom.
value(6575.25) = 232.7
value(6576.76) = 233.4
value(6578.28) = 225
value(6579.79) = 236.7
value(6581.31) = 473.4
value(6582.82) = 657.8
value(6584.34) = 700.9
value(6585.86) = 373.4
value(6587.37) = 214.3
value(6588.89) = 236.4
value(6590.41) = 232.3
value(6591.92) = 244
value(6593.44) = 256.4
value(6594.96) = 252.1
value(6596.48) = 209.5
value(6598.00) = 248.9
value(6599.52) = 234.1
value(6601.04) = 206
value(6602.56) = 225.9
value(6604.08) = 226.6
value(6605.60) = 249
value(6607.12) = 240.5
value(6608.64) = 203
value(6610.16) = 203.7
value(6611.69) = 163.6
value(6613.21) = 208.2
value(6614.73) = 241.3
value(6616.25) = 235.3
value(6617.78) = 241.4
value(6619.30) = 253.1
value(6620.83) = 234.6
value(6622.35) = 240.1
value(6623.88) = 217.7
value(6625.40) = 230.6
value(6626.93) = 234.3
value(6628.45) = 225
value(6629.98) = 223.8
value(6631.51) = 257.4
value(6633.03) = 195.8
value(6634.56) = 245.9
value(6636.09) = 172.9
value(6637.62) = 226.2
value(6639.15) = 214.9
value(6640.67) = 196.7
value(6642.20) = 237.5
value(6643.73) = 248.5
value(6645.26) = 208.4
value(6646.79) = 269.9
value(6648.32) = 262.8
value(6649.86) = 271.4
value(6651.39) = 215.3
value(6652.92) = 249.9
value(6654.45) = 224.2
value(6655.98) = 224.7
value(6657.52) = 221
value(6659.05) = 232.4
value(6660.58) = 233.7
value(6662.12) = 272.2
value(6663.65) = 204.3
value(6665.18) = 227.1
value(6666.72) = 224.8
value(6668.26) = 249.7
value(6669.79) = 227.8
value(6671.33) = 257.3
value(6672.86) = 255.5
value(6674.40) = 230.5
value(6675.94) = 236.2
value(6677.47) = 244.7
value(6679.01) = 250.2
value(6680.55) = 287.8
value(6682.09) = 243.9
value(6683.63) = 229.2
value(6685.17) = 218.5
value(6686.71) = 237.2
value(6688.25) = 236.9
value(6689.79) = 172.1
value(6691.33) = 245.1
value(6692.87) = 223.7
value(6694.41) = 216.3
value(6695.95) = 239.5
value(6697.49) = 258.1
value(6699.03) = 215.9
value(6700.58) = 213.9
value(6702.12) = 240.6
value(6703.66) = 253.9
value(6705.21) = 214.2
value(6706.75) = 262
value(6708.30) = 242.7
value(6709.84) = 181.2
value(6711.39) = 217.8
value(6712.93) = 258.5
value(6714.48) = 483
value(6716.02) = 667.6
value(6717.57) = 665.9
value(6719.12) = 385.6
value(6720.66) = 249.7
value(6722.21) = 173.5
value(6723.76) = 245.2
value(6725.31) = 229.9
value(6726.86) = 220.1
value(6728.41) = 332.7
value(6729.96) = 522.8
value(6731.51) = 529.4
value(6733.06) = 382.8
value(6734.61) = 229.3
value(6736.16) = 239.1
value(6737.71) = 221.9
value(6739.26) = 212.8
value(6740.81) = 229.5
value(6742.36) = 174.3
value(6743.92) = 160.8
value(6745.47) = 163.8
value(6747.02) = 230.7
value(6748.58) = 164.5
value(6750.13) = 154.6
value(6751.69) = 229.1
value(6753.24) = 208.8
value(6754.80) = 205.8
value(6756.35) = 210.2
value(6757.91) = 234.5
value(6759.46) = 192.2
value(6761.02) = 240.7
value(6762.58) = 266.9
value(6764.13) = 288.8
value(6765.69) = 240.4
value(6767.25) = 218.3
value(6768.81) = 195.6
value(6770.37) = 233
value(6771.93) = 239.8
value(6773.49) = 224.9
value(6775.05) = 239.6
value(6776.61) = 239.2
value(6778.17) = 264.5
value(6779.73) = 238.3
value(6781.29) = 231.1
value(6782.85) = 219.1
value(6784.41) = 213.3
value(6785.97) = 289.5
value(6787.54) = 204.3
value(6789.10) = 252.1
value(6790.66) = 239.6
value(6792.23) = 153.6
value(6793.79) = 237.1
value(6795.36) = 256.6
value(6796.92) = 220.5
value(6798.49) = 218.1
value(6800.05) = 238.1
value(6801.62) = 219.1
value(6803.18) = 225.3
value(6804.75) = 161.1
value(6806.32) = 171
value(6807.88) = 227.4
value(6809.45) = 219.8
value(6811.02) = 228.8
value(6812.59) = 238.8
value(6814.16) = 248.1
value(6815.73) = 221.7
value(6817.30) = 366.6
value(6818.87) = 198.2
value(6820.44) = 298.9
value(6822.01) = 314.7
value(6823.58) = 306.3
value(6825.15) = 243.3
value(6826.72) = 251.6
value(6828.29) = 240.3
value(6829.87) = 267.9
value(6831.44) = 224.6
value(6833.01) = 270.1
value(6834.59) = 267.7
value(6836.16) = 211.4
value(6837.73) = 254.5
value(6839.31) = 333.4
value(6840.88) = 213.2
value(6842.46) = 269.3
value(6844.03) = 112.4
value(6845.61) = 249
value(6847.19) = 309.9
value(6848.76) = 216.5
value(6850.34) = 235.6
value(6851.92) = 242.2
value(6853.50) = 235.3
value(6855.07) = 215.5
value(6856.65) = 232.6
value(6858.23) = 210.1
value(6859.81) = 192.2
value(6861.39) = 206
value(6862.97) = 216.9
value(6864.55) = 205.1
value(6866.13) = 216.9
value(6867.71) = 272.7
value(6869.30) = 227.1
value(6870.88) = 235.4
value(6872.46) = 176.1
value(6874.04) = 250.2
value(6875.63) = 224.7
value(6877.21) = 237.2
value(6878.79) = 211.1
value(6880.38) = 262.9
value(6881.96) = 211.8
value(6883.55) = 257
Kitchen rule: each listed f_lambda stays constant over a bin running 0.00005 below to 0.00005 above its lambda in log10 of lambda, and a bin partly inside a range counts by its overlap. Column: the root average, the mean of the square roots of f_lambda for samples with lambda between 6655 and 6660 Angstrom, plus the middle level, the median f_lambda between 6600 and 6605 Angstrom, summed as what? 241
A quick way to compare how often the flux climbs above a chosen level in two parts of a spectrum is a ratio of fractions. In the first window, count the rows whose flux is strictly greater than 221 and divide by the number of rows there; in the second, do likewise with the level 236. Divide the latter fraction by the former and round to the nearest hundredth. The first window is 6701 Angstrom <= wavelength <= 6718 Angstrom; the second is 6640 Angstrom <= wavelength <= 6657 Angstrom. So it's 0.75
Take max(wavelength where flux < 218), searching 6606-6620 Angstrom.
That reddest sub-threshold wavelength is 6613.21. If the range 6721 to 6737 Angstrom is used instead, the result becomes 6722.21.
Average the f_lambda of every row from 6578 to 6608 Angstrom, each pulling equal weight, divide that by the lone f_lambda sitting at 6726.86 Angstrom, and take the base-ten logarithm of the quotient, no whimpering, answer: 0.13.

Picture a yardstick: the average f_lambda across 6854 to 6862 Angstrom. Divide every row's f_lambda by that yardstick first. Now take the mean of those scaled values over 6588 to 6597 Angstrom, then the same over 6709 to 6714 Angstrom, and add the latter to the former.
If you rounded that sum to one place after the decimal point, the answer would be 2.2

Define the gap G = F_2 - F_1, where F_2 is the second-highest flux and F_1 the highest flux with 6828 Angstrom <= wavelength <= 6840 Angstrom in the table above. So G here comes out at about -63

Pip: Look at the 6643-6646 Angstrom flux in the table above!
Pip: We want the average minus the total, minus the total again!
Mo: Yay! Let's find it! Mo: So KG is -685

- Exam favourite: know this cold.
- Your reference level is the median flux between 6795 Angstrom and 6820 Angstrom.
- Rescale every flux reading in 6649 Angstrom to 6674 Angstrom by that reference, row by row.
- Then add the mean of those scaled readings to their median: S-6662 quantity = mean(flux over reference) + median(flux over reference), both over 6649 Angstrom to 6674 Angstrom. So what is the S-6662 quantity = 2.090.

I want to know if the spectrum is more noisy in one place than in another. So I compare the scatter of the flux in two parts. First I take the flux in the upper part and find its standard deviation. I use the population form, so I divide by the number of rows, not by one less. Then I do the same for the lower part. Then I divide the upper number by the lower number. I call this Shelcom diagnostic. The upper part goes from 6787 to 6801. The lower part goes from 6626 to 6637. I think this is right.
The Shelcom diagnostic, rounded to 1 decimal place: 1.1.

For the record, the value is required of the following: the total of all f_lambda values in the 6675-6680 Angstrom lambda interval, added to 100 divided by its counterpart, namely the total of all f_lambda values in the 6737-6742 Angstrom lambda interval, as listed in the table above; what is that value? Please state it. 731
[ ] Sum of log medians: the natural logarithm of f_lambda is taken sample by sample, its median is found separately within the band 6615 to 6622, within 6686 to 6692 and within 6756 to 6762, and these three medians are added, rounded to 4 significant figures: 16.34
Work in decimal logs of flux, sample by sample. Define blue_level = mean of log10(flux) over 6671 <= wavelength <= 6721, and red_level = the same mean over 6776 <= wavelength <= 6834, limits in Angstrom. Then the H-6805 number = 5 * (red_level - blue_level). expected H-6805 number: -0.20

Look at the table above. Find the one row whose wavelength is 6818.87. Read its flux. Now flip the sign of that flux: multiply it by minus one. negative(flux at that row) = -198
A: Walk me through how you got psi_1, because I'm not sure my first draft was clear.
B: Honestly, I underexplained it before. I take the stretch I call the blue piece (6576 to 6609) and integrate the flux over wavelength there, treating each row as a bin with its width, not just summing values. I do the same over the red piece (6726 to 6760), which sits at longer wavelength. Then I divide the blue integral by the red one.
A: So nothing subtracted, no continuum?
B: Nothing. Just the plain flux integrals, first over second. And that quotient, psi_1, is 1.14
